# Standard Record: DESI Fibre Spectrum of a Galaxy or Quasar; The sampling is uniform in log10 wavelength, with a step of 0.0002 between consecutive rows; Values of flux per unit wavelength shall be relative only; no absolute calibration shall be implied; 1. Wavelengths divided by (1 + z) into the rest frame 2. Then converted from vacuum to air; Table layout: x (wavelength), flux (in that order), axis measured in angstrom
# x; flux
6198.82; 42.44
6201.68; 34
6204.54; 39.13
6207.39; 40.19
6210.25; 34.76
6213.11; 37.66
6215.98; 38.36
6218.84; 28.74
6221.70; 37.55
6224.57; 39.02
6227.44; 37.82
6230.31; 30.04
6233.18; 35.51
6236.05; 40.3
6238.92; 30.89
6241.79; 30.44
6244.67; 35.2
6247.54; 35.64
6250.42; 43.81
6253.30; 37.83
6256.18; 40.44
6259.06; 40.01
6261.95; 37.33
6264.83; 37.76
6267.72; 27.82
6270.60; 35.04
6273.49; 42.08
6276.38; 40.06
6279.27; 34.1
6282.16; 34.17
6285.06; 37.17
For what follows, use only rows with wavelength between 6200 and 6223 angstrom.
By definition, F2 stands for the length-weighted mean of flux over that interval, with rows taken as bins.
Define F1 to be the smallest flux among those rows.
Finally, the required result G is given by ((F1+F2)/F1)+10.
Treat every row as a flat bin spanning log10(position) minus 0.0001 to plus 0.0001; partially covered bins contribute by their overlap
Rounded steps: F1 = 28.74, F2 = 36.4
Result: 12.3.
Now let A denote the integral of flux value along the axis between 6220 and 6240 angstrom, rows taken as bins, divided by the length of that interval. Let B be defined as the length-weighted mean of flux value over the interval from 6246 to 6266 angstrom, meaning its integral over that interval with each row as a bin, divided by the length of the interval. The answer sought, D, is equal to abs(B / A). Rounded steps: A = 36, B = 39.0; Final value 1.09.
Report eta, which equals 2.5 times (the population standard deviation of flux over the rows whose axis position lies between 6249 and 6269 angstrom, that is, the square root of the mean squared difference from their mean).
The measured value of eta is 11.5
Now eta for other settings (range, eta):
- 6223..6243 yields 10.1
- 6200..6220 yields 9.2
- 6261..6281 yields 10.7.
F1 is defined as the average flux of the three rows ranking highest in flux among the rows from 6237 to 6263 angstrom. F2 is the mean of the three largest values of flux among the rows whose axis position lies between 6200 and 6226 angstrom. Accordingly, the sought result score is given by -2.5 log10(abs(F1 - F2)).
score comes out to -0.74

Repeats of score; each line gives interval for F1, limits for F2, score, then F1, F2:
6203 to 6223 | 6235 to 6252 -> 0.40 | 39.2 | 39.9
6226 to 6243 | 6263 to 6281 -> -0.80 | 37.9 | 40.0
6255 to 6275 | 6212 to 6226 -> -0.99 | 40.8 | 38.3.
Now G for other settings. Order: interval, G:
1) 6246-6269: 12.4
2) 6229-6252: 12.2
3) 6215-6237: 12.2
